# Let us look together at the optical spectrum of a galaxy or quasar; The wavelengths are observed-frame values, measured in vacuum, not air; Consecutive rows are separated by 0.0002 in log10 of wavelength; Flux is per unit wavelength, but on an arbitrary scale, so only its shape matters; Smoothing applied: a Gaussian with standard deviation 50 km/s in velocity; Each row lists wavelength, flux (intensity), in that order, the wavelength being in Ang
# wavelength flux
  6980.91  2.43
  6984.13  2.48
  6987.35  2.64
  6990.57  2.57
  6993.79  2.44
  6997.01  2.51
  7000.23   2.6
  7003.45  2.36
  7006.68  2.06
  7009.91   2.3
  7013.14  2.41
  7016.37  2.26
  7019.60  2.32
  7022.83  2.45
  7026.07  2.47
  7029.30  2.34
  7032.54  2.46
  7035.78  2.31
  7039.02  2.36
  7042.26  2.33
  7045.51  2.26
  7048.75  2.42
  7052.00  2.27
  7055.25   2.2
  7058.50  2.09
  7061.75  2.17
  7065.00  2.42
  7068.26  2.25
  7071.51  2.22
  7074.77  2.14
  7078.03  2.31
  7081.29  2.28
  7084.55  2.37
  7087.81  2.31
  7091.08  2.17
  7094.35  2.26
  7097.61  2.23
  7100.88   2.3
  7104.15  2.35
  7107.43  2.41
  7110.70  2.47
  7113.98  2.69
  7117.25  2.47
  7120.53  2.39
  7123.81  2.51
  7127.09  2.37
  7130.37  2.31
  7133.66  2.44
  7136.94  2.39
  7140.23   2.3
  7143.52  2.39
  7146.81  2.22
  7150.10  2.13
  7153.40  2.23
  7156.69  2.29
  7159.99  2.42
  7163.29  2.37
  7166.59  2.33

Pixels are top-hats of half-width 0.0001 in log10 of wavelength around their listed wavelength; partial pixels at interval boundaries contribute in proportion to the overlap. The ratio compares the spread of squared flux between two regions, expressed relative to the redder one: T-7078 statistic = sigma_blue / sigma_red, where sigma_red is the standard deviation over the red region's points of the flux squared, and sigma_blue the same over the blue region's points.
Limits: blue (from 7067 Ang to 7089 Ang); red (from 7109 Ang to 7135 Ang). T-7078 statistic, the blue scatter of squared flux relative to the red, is 0.58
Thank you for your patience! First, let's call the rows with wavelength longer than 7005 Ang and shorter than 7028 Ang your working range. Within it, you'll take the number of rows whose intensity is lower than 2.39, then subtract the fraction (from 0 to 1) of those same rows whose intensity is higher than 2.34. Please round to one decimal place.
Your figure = 3.6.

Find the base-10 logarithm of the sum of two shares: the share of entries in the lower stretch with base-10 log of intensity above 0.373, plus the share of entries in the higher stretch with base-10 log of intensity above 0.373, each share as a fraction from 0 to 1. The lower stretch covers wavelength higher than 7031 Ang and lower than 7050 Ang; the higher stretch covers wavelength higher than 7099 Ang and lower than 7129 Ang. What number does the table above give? 0.05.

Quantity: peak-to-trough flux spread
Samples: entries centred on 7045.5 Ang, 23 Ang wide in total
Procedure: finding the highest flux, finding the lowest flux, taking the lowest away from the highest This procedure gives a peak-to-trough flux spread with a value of 0.22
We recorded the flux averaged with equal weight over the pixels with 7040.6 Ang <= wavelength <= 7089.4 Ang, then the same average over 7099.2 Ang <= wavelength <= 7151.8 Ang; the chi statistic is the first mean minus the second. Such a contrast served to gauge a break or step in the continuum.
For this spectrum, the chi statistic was -0.11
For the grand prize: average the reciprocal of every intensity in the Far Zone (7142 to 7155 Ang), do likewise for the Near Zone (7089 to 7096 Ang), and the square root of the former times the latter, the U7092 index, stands 0.449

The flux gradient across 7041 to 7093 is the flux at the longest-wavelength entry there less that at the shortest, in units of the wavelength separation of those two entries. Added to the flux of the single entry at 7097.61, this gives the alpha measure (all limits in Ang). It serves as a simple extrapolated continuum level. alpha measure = 2.23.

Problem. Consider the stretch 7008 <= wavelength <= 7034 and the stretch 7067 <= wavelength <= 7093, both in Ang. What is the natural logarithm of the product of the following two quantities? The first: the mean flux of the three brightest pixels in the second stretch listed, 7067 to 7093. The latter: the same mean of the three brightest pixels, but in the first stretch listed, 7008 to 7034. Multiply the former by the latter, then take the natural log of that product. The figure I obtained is 1.75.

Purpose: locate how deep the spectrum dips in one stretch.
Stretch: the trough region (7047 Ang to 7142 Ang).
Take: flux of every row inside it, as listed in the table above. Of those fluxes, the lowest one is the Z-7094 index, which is 2.09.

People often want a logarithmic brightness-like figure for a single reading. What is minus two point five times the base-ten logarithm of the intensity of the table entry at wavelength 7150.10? -0.82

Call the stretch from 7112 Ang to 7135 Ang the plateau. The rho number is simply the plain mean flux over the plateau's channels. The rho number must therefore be 2.45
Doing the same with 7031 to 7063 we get 2.29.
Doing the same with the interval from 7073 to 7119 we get 2.34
